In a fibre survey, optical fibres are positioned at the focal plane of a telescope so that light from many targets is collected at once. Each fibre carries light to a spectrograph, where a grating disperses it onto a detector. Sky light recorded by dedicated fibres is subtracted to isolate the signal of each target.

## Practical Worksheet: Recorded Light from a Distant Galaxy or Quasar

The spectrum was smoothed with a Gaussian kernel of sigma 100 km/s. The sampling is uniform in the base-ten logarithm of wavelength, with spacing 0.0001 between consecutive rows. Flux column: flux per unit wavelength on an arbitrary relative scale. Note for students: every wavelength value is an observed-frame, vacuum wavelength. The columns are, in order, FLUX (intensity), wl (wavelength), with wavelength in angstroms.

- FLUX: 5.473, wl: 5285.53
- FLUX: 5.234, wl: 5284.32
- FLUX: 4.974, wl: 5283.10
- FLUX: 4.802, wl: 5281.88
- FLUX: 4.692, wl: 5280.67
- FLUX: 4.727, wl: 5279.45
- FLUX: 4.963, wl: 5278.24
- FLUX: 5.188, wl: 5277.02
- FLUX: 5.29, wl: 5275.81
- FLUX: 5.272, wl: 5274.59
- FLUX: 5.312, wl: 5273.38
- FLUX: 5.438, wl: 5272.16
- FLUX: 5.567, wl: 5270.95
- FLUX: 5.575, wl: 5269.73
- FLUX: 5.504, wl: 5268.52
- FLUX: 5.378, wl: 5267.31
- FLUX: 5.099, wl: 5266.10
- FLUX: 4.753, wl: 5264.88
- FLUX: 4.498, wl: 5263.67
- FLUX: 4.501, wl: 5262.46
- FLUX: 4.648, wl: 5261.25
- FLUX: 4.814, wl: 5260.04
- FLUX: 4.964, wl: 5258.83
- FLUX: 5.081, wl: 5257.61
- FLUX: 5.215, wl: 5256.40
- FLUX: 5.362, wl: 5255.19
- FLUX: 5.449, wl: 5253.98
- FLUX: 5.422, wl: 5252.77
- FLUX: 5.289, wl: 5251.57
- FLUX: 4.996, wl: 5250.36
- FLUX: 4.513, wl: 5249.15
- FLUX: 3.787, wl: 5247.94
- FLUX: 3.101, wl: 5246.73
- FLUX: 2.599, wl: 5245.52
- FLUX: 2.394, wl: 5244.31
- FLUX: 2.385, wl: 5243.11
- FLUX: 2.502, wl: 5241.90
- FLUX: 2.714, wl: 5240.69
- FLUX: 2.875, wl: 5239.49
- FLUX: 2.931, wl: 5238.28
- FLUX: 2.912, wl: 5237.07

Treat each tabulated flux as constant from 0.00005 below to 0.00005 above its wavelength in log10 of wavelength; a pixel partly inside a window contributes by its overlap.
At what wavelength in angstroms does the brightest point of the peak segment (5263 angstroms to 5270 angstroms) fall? 5269.73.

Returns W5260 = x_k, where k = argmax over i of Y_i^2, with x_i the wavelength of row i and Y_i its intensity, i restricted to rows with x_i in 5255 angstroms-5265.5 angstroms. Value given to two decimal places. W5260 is 5255.19 angstroms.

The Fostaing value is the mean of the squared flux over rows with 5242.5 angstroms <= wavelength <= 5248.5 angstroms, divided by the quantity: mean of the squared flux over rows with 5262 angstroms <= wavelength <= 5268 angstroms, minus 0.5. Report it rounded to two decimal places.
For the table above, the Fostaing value 0.36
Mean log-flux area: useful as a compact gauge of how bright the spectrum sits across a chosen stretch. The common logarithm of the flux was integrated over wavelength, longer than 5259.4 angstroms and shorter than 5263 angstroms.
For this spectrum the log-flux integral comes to 2.4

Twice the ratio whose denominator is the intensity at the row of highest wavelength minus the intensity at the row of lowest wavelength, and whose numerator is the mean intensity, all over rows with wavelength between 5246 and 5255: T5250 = 4.0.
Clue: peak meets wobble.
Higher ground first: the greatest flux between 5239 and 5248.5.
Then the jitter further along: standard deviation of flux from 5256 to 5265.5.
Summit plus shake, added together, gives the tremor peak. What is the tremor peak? 4.0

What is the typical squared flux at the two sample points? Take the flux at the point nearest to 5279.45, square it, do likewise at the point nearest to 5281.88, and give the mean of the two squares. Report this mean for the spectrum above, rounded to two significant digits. 23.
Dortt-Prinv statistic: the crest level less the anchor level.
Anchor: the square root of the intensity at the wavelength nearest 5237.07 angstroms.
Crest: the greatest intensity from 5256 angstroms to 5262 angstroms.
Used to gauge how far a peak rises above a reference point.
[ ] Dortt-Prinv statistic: 3.5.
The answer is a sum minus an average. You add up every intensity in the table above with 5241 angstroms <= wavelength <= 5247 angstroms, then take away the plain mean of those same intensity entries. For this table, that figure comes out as 10.4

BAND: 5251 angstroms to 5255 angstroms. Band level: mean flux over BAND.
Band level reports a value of 5.4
